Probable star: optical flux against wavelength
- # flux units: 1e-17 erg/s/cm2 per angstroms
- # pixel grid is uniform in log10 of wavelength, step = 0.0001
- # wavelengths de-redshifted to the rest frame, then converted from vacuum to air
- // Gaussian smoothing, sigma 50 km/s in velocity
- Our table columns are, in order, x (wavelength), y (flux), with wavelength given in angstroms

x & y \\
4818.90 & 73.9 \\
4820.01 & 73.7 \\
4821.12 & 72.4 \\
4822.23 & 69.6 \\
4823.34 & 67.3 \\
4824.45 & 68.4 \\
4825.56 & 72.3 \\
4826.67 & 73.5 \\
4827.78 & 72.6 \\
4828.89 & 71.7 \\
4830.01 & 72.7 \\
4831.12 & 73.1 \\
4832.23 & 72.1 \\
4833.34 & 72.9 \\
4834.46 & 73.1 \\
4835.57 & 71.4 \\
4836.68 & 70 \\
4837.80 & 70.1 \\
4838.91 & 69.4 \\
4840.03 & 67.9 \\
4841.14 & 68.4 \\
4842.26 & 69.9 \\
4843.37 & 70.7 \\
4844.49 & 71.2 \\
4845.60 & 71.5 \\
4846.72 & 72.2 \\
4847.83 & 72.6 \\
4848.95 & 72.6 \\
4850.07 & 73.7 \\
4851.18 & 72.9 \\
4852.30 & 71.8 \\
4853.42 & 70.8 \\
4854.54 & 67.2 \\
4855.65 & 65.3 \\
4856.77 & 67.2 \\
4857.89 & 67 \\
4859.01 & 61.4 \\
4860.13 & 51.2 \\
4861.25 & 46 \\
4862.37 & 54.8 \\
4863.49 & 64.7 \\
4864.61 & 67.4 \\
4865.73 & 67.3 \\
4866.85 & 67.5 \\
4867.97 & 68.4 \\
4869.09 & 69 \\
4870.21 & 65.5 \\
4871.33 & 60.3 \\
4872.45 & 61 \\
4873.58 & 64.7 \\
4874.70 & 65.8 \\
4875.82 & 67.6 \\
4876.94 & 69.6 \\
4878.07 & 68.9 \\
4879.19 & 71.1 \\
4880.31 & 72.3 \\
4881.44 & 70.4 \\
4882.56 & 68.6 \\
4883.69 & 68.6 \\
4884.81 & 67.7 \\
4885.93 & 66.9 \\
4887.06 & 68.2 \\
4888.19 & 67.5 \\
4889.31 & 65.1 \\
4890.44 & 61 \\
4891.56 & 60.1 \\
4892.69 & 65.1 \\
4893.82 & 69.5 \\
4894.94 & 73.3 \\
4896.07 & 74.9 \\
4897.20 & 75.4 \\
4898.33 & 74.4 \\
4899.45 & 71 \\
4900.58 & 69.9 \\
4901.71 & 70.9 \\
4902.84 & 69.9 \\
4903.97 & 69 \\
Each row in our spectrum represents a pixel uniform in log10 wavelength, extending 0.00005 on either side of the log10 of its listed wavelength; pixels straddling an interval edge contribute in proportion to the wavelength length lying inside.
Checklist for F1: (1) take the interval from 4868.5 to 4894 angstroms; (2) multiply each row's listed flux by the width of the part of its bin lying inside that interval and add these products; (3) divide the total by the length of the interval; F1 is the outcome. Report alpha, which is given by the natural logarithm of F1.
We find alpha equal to 4.200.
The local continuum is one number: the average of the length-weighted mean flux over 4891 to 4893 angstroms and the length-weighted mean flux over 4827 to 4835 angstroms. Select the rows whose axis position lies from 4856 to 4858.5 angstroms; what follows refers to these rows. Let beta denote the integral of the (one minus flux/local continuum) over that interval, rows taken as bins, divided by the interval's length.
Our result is 0.01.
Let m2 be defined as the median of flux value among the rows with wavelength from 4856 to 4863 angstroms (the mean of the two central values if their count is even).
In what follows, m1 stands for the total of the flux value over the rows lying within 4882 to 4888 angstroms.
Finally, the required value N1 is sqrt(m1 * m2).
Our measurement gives 141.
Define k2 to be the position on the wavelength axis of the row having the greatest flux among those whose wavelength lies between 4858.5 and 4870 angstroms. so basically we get 4869.09 angstroms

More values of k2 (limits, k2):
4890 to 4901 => 4897.20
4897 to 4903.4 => 4897.20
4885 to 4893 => 4887.06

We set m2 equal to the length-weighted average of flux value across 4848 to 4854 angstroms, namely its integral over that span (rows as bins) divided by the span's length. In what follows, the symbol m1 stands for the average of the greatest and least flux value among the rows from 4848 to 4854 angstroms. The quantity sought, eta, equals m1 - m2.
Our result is -0.01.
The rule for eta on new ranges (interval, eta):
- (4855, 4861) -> -2.46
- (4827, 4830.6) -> -0.17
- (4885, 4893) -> -0.81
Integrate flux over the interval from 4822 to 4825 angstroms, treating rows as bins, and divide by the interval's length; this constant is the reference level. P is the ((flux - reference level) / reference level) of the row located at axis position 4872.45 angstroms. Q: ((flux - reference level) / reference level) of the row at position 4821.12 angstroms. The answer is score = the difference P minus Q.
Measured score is -0.17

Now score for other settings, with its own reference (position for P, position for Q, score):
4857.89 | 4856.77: 0.00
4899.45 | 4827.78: -0.02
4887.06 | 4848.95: -0.06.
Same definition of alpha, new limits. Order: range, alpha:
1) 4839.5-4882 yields 4.205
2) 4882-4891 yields 4.200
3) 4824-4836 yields 4.280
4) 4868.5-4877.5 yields 4.182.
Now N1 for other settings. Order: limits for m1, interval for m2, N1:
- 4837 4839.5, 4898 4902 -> 99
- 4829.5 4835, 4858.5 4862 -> 136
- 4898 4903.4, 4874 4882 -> 157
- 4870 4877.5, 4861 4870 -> 175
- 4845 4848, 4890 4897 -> 121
